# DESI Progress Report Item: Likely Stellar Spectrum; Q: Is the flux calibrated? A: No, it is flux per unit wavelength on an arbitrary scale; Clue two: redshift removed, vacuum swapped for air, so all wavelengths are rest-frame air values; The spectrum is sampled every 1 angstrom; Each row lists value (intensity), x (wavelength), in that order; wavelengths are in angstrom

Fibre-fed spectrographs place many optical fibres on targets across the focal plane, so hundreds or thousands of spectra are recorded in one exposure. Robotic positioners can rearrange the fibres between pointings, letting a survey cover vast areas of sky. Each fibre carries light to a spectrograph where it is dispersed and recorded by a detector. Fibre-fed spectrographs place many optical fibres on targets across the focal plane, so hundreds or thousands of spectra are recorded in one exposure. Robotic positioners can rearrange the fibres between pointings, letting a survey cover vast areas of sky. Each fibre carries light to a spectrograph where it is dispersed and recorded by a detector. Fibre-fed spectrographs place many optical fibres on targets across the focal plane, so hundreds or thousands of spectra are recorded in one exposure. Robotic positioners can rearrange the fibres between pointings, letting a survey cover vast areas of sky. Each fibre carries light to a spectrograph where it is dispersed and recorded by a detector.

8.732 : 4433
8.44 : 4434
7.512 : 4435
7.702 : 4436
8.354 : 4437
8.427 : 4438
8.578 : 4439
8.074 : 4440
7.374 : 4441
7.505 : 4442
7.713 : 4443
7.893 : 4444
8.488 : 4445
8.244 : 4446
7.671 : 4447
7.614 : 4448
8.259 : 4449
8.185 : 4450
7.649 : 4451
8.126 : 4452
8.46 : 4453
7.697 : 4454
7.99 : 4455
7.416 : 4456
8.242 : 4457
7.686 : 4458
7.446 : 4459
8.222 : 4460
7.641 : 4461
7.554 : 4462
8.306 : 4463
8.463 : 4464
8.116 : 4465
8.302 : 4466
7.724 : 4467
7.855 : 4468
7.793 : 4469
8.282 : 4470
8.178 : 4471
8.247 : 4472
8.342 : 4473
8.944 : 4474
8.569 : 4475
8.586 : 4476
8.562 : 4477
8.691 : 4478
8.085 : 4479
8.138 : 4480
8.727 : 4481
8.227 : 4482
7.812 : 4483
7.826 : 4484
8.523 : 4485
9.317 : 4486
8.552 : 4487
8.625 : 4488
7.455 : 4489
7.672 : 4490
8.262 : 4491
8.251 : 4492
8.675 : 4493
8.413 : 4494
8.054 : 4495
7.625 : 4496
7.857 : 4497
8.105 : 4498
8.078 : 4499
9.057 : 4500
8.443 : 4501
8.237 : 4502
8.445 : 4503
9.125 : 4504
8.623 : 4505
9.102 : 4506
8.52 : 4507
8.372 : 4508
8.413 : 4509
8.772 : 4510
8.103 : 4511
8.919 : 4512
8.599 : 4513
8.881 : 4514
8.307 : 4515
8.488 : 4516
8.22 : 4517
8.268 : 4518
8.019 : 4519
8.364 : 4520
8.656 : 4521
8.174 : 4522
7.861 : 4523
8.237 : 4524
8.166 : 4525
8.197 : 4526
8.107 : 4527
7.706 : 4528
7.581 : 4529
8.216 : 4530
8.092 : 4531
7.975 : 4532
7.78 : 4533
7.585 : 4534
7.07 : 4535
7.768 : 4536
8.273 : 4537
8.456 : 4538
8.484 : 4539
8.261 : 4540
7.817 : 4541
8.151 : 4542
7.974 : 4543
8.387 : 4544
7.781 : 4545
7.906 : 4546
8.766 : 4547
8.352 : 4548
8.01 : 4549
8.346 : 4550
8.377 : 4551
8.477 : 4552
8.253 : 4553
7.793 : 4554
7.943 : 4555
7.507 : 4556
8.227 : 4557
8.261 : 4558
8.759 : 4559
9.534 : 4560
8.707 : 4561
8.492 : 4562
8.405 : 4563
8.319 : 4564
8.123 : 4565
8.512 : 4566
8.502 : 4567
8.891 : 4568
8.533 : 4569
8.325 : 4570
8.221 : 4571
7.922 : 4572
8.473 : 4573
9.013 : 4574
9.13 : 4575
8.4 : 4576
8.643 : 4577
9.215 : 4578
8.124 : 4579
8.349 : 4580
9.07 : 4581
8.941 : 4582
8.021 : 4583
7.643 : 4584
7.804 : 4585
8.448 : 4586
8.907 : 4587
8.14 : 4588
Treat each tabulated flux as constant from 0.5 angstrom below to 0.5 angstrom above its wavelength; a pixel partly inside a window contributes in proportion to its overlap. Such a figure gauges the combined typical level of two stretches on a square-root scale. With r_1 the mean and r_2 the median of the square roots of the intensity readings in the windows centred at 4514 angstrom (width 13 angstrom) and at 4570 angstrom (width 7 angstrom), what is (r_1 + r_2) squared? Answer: 33.82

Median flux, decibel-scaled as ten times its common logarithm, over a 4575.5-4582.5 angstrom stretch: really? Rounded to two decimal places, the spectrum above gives 9.37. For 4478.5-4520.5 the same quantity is 9.23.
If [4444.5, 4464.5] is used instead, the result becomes 9.06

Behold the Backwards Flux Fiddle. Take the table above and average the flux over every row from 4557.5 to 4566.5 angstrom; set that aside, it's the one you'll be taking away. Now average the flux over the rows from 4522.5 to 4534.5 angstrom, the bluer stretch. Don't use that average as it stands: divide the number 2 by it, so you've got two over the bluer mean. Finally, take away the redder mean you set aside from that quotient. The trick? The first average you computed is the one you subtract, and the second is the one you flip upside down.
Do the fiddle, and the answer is -8.32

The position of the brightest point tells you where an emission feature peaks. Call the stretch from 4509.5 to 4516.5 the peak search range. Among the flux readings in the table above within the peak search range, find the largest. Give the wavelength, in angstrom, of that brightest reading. 4512 angstrom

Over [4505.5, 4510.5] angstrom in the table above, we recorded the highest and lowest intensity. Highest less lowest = 0.73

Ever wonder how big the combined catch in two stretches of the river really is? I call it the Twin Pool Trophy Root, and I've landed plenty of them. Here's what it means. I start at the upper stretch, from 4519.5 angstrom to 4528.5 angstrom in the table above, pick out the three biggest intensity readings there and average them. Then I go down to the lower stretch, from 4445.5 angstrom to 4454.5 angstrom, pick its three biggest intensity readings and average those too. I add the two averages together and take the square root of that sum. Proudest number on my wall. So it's 4.09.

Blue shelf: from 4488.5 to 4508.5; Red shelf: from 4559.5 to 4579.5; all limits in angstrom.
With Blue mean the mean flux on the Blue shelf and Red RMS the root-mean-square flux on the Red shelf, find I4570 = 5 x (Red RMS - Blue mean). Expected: 1.3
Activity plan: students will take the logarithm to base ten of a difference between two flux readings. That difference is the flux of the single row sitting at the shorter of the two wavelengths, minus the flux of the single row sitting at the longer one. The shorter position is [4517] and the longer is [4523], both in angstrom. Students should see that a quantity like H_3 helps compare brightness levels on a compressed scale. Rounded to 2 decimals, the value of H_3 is -0.44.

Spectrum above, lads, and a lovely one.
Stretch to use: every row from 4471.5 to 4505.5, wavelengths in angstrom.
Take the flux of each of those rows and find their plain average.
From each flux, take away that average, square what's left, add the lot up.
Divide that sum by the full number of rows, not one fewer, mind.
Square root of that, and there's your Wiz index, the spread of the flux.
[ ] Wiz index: 0.425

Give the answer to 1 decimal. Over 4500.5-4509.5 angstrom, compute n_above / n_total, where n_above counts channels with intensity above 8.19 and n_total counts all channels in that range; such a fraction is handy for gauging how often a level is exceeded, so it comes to 1.0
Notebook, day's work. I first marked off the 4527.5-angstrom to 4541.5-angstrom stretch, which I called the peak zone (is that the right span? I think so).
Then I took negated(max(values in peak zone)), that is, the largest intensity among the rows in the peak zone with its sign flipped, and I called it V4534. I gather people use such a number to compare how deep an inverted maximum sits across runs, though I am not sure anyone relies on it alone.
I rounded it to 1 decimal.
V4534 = -8.5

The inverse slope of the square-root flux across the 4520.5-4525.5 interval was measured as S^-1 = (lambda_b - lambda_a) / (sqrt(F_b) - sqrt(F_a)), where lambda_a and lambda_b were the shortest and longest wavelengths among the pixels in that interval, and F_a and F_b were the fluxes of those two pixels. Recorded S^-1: -47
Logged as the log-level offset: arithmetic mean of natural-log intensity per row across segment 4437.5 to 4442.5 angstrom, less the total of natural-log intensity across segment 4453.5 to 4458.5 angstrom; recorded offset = -8.2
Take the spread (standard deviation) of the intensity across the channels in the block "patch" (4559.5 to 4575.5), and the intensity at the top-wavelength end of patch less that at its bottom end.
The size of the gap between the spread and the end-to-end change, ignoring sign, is 0.8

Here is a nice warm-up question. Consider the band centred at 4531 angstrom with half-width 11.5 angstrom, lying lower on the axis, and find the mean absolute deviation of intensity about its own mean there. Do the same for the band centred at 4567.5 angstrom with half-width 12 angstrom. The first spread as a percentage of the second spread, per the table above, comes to 88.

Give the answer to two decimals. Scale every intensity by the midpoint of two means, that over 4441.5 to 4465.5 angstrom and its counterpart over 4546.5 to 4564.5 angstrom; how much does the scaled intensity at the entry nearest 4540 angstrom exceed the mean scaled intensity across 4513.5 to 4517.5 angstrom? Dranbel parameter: -0.03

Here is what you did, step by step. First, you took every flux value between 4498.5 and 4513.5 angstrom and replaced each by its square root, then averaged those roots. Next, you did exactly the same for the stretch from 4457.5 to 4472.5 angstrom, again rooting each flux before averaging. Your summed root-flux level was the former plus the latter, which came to 5.76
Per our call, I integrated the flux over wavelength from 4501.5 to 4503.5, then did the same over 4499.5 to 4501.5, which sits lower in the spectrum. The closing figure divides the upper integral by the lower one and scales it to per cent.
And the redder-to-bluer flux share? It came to 95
